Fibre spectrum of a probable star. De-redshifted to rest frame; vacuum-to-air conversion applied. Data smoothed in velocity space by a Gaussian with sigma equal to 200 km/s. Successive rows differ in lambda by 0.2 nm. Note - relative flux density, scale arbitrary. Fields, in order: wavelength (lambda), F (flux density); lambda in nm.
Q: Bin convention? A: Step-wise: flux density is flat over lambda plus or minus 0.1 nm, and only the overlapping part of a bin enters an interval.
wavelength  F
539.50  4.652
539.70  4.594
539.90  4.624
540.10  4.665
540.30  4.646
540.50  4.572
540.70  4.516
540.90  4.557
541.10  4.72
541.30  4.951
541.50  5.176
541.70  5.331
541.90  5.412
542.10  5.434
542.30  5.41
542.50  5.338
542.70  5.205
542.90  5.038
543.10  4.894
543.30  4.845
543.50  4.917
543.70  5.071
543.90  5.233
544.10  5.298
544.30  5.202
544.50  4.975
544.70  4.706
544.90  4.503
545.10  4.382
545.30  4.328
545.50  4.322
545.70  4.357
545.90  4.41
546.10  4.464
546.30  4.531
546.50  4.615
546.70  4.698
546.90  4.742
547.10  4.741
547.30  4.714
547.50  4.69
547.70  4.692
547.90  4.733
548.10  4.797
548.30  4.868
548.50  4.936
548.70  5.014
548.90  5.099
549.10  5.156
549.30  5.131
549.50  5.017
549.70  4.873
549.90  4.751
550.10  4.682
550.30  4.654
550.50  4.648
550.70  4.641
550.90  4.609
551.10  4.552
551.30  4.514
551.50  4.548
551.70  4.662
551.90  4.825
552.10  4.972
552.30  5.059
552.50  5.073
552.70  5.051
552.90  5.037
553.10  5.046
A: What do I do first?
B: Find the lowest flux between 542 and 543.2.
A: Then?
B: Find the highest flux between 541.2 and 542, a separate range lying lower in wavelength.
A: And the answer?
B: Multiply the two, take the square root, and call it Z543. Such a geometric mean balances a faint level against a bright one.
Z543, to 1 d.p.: 5.1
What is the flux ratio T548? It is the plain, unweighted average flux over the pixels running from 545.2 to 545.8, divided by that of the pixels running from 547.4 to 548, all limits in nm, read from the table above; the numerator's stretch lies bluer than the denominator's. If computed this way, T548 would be 0.92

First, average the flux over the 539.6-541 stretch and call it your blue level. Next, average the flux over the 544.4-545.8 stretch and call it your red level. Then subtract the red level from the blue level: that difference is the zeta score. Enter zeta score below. 0.09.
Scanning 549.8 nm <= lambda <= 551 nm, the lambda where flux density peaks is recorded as 549.90 nm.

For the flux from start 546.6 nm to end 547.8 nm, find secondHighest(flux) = 4.741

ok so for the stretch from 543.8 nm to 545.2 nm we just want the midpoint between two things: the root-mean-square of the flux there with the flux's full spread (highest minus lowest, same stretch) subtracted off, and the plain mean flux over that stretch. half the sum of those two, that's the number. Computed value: 4.45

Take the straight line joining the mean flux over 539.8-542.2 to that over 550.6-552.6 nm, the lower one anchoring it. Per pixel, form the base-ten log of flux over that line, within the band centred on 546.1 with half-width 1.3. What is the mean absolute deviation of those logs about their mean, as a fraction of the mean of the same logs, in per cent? -51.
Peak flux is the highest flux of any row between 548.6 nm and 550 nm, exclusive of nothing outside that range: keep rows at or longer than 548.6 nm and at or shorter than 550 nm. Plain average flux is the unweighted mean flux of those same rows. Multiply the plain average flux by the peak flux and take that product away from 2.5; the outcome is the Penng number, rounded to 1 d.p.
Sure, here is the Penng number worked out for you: -23.3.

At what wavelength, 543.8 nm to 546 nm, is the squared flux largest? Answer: 544.10 nm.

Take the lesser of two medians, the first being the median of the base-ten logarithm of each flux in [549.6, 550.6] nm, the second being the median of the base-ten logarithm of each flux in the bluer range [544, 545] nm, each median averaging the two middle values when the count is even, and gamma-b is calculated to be 0.670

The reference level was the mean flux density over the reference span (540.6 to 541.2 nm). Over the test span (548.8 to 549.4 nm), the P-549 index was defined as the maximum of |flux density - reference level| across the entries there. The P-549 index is 0.56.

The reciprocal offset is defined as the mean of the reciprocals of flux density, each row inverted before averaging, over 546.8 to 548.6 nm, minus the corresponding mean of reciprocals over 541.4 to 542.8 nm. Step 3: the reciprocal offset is 0.022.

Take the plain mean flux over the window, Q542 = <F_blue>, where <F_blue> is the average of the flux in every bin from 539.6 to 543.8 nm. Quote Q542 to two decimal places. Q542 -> 4.95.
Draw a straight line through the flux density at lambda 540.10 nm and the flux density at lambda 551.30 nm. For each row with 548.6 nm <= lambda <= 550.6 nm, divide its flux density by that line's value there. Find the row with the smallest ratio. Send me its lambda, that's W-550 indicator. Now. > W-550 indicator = 550.50 nm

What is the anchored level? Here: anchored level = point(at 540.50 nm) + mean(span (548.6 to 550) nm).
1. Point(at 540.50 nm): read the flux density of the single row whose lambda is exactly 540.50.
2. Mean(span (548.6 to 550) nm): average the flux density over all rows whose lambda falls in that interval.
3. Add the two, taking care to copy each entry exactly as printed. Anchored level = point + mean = 9.6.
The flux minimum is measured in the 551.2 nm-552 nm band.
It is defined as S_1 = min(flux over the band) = 4.514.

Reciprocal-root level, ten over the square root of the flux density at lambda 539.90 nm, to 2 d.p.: 4.65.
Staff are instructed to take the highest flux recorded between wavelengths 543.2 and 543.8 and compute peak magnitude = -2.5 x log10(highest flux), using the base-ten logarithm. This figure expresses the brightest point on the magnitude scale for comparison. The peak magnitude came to -1.76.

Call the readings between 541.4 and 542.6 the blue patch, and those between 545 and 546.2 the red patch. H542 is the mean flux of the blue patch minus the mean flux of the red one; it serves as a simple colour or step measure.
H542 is 1.0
